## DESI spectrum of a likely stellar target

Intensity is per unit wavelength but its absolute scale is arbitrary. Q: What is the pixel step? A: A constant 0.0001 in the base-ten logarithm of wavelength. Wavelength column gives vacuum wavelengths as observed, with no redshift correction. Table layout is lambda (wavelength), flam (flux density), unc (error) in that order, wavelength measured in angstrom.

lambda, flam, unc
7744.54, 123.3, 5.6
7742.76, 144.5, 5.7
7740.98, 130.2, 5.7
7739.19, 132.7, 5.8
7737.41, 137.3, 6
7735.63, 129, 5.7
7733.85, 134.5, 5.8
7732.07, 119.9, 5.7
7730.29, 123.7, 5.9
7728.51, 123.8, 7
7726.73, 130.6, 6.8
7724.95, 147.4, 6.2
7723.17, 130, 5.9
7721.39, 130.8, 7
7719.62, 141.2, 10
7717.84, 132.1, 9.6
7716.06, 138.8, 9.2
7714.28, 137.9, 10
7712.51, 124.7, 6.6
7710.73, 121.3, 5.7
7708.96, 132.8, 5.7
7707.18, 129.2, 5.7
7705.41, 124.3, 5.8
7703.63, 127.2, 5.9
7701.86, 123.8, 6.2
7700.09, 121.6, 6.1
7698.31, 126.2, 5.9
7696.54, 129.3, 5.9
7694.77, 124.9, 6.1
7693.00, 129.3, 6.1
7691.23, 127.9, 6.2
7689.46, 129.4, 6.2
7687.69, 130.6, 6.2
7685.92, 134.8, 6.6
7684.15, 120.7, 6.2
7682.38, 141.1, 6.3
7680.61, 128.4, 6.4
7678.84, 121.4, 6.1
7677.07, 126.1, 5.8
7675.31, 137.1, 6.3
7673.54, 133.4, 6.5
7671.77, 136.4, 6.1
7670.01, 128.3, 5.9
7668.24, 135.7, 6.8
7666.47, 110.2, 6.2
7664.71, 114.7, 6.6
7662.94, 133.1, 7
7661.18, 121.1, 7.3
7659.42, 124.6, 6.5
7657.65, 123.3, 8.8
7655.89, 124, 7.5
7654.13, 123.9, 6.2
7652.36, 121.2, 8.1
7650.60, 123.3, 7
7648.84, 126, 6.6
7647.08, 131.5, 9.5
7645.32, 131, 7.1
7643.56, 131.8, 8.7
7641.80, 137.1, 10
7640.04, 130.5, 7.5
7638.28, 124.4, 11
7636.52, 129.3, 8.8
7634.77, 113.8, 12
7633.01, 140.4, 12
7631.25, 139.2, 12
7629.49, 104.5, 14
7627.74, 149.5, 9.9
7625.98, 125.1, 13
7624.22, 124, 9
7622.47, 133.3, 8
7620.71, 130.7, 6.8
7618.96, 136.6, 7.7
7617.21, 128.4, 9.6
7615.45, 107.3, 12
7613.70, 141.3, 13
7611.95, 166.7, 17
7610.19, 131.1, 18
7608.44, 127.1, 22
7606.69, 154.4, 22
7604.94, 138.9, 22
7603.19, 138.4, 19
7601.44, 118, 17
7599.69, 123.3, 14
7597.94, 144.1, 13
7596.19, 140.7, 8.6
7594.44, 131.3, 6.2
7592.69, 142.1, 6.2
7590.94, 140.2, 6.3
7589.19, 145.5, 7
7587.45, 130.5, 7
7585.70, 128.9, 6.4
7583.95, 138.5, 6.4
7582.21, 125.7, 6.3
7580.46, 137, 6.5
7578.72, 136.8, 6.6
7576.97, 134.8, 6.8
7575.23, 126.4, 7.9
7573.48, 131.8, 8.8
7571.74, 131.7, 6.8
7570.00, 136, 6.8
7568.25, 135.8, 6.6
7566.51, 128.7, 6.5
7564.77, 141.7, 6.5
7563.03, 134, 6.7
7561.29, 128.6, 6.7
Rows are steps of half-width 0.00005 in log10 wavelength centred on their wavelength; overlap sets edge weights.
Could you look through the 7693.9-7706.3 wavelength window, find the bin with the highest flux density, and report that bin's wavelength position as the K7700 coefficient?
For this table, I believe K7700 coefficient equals 7696.54 angstrom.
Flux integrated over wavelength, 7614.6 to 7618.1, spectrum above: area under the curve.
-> 413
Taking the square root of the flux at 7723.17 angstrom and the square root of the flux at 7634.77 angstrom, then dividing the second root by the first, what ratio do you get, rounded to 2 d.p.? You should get 0.94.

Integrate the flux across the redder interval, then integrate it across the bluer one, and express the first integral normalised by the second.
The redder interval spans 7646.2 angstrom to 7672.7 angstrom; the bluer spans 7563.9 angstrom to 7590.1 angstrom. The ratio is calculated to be 0.94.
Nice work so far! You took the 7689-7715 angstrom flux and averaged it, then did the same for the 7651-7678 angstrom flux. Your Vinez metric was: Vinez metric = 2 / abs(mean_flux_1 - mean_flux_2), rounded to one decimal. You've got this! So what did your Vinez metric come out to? 1.8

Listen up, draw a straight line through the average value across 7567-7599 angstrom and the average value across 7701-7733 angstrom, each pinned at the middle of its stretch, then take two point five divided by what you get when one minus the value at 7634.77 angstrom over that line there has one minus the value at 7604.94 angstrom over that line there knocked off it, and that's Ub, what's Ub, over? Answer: 14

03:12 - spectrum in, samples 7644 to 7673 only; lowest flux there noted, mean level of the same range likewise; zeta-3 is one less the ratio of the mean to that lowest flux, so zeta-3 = -0.14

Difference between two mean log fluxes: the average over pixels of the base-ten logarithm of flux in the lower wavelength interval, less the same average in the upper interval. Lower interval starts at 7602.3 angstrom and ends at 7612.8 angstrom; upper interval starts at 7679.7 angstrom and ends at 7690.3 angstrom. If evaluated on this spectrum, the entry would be 0.04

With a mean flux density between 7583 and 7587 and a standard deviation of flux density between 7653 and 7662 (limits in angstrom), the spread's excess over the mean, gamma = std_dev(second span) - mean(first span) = -132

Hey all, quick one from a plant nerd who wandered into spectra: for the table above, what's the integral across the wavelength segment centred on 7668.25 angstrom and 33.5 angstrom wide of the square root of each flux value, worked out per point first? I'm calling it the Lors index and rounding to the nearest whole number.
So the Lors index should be 377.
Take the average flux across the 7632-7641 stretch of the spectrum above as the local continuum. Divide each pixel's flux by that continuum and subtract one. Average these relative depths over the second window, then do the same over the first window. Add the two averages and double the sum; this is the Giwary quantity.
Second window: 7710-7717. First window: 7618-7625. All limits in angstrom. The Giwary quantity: 0.10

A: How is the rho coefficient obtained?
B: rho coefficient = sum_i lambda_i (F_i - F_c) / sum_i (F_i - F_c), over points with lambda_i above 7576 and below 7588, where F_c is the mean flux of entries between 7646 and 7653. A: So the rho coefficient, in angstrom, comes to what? 7581.3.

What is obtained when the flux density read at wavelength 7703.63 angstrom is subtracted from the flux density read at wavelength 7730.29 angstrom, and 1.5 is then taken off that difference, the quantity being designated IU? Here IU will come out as -5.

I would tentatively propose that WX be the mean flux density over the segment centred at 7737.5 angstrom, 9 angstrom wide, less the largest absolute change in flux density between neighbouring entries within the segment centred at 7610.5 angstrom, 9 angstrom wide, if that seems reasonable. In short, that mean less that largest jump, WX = 97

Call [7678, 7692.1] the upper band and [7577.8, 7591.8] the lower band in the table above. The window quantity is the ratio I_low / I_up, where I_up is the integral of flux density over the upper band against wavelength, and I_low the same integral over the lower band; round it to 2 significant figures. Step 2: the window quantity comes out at 1.0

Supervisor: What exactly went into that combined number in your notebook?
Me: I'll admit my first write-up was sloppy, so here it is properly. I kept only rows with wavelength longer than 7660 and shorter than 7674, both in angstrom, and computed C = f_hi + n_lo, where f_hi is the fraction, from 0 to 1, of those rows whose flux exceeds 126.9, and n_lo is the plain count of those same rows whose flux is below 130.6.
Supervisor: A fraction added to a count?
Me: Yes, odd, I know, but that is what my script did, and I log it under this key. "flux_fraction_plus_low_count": 4.6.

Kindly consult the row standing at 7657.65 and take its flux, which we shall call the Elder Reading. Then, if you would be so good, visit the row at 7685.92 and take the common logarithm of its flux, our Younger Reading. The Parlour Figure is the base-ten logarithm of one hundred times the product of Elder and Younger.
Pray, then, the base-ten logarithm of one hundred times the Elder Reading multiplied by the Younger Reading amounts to 4.42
